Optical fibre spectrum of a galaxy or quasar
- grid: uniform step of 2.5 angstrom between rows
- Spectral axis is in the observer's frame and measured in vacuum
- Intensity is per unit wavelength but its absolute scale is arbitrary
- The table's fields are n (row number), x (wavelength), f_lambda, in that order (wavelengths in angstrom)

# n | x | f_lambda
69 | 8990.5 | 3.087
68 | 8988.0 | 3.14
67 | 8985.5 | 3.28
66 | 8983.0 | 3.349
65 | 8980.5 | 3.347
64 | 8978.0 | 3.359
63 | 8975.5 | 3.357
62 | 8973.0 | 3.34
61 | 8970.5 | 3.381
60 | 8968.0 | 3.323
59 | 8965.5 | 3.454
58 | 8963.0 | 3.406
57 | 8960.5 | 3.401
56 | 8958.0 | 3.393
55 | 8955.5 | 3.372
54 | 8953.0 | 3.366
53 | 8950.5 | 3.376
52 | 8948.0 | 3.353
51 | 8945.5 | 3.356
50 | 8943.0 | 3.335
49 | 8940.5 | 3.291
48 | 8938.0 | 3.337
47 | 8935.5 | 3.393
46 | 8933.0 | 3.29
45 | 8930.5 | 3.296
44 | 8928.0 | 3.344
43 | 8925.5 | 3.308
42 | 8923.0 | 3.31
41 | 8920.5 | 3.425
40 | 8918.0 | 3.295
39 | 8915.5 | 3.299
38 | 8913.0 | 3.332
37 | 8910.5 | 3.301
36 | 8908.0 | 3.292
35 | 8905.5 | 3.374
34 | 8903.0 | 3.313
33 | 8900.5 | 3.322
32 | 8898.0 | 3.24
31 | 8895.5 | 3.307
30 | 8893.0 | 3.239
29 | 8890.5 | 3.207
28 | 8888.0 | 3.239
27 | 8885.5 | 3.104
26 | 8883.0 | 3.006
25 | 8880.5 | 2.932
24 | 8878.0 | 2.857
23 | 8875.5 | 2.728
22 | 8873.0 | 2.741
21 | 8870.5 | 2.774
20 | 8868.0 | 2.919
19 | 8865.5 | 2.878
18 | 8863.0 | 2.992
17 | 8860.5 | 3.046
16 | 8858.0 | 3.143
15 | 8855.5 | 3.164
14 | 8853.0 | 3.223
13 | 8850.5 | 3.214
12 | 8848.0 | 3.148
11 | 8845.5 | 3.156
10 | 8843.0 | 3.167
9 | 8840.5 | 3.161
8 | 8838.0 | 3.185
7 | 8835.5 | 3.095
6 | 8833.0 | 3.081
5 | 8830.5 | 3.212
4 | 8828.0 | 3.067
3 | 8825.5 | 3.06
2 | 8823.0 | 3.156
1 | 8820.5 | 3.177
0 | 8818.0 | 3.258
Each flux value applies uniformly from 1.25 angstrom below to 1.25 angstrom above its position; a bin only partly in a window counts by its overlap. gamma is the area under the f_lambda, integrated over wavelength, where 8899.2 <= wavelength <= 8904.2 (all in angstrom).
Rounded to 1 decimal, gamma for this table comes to 16.6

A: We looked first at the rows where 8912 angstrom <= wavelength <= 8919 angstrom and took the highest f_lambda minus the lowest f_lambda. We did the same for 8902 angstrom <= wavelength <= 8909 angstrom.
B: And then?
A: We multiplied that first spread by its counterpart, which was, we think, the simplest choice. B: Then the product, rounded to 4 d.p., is 0.0030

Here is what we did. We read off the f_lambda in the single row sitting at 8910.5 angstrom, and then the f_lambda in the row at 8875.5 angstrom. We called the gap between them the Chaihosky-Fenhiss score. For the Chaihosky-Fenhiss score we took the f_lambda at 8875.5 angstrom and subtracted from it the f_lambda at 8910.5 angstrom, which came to -0.57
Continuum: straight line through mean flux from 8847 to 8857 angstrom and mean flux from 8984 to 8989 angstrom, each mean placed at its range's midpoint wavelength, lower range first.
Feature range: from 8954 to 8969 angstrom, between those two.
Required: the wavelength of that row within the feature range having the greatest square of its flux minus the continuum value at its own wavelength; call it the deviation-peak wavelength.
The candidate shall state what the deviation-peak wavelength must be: 8965.5 angstrom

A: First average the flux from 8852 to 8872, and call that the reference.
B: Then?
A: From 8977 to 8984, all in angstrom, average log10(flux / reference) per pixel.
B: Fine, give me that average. 0.046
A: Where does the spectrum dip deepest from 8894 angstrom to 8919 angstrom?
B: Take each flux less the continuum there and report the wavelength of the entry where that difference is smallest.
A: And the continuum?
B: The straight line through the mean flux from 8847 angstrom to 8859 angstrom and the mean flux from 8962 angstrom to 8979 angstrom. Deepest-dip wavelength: 8898.0 angstrom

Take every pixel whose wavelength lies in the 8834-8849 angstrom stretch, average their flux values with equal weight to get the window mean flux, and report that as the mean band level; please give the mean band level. 3.15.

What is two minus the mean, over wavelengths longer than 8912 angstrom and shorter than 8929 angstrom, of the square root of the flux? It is 0.175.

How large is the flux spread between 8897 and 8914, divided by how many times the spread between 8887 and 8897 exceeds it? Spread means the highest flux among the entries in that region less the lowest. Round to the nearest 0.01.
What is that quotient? 0.18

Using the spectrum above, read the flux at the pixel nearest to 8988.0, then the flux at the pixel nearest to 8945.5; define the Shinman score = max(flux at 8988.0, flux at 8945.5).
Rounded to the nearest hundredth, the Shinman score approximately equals 3.36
